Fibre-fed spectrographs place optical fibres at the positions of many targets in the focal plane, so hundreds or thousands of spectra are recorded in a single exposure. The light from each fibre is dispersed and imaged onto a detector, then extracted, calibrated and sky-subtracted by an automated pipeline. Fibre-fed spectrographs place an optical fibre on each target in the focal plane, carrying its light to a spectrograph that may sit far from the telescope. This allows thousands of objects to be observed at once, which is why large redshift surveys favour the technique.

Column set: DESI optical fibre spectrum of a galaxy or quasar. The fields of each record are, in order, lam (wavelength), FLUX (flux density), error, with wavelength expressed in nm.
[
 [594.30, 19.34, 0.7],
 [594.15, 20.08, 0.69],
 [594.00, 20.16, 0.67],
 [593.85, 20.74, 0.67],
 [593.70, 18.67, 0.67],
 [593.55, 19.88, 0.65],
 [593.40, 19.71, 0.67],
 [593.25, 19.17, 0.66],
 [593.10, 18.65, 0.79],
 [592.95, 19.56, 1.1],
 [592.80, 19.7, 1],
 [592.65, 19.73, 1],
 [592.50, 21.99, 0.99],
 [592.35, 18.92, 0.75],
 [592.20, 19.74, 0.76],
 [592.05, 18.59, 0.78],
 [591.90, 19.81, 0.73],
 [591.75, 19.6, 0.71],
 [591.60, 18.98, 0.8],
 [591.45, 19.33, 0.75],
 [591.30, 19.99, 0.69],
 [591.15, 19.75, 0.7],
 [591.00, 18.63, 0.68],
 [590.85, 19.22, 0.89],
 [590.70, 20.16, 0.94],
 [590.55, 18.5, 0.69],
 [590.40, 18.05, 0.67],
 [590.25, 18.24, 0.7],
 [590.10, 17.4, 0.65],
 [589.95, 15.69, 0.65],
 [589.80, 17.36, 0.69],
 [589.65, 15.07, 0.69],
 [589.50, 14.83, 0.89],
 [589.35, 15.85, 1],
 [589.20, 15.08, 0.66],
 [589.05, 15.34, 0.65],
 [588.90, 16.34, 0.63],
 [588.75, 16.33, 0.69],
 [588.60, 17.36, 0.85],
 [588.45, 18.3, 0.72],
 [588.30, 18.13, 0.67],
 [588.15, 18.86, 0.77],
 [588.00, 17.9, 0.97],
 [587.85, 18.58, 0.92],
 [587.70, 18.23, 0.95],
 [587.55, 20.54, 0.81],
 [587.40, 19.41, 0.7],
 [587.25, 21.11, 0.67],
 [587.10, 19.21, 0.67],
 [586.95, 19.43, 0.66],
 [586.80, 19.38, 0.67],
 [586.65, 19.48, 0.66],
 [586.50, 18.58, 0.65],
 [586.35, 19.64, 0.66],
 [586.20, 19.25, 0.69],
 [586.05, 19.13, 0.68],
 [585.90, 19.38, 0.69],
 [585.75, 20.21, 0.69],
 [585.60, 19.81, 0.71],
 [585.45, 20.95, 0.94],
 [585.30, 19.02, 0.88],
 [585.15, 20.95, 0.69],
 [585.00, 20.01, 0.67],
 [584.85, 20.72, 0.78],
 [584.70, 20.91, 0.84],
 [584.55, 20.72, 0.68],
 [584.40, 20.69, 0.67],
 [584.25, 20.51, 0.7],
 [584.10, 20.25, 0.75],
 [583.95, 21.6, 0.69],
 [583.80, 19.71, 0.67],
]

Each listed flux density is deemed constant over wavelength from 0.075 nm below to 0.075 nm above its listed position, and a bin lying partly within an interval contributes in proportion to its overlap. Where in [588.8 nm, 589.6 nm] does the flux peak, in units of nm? 588.90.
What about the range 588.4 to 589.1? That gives 588.45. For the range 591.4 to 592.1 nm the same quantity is 591.90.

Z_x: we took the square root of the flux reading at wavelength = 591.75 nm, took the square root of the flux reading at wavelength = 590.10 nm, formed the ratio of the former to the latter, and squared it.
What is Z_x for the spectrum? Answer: 1.13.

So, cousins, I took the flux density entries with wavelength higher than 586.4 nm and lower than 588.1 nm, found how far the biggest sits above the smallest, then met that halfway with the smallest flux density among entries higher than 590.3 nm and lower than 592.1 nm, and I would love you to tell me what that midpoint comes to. 10.6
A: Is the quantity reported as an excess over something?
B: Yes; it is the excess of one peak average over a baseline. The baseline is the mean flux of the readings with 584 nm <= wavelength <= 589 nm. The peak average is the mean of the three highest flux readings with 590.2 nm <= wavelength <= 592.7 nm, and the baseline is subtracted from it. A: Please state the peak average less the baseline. 1.3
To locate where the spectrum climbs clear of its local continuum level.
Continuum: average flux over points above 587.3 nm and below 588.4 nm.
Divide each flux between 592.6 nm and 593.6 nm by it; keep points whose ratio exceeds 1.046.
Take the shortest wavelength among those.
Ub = 592.65 nm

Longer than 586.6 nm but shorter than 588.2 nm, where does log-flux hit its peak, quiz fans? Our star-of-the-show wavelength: 587.25 nm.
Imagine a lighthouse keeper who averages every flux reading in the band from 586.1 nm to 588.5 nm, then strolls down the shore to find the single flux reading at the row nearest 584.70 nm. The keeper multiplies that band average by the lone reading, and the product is 400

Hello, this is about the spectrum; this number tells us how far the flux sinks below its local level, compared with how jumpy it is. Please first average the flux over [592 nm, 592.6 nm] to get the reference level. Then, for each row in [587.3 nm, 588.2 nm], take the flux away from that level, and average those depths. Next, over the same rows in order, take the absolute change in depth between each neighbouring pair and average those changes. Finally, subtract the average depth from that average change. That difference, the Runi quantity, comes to 0.2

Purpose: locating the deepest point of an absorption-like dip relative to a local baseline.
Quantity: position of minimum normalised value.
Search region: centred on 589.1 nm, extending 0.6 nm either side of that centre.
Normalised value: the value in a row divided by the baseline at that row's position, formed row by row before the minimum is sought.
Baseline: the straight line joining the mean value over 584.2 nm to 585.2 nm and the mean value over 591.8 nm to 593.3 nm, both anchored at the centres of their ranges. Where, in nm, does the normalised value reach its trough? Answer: 589.50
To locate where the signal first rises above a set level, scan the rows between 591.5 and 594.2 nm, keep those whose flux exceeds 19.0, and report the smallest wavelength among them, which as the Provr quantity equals 591.75 nm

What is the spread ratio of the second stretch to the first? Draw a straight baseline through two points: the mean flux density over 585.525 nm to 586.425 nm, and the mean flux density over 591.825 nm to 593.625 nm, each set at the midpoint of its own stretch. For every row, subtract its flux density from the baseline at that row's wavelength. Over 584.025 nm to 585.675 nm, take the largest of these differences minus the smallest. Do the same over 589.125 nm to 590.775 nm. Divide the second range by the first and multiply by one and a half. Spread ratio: 4.1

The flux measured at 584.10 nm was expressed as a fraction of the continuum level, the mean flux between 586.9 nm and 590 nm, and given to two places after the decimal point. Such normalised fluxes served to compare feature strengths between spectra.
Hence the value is 1.15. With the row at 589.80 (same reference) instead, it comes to 0.99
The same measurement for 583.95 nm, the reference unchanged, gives 1.23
